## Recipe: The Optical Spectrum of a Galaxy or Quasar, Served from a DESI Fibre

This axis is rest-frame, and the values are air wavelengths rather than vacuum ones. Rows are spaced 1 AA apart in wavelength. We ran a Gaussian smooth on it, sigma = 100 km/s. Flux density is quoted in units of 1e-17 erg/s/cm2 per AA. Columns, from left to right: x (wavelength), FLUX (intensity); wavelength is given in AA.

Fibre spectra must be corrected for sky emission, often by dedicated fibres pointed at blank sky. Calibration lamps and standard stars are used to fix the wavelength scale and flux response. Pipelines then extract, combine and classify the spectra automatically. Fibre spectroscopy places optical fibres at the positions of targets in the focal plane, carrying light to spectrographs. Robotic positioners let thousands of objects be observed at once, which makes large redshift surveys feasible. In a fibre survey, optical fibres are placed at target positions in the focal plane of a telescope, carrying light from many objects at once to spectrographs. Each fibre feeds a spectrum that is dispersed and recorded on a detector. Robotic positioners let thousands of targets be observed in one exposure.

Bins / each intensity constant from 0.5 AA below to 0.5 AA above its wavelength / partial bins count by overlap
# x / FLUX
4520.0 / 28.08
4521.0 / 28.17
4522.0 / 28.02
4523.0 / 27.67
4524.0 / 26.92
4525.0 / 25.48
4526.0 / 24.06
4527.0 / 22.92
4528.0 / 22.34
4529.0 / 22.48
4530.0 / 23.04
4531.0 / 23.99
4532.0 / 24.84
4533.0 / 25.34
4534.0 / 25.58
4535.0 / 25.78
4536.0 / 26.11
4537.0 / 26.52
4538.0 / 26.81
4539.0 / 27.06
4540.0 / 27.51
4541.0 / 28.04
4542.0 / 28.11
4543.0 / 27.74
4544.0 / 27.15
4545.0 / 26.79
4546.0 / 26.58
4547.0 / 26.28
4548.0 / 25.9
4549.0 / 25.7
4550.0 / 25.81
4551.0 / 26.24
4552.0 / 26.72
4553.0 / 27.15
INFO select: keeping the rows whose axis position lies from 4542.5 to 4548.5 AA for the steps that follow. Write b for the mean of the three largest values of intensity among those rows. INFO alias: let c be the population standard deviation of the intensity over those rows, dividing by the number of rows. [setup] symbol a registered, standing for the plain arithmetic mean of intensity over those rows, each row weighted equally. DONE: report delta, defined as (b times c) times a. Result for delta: 432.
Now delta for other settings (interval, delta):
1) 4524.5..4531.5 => 592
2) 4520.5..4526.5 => 1114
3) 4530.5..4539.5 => 638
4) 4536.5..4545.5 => 413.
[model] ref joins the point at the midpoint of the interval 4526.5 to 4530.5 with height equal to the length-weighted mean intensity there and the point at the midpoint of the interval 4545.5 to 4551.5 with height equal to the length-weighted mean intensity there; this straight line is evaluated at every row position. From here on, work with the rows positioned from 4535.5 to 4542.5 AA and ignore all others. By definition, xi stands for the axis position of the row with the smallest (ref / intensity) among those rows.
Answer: 4541.0 AA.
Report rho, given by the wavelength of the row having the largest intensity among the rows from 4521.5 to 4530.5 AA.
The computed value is 4522.0 AA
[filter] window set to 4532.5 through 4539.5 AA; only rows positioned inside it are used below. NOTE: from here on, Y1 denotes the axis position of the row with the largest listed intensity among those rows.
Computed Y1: 4539.0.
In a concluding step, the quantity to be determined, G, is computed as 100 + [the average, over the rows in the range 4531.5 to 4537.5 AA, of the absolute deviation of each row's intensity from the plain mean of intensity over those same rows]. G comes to 100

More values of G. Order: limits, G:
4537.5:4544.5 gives 100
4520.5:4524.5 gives 100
